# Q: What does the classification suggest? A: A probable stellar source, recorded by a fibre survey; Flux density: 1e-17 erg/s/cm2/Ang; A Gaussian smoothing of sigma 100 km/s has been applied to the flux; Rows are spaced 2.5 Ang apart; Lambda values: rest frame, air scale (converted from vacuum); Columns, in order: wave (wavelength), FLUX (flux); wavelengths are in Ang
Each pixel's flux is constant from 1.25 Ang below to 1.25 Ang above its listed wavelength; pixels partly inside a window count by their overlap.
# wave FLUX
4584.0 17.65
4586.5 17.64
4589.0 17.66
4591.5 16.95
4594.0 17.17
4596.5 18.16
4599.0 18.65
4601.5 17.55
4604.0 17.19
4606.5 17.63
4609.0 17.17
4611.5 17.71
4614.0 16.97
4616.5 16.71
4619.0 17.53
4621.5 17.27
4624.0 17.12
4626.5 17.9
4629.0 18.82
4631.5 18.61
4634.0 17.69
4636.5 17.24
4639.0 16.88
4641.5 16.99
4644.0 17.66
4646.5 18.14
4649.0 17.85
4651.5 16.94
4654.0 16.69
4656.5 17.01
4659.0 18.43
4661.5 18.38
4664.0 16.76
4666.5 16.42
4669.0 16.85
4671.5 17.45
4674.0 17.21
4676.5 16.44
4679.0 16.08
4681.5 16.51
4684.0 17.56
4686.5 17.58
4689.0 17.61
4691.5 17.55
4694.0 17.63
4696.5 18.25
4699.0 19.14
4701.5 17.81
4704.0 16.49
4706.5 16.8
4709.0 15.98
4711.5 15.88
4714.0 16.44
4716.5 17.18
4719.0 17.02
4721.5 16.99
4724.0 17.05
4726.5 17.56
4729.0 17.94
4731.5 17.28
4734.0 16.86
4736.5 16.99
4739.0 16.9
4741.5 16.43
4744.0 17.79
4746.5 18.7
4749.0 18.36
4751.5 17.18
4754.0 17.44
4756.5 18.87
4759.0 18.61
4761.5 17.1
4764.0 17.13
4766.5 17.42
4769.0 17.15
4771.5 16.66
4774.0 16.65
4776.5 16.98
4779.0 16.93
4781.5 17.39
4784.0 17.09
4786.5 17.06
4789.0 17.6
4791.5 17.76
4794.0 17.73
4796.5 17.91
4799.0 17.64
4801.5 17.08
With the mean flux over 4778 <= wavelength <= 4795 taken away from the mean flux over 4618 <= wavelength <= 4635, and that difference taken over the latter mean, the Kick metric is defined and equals 0.027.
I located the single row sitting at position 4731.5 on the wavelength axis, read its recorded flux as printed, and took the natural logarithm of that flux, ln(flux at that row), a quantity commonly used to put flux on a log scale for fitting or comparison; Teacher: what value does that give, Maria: 2.85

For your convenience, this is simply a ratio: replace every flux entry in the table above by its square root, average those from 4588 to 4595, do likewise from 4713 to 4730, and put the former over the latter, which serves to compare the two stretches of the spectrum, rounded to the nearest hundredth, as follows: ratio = 1.00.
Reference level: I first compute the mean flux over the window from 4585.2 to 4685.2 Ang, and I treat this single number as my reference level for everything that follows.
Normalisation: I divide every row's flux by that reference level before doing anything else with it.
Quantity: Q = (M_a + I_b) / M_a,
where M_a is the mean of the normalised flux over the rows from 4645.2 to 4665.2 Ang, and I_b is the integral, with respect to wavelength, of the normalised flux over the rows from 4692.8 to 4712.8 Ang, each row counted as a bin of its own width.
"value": 20.7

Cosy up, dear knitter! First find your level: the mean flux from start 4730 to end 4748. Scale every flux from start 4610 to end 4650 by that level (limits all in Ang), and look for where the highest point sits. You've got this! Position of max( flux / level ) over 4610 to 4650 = 4629.0 Ang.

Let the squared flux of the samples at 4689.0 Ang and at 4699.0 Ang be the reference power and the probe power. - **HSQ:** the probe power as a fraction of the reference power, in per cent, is 118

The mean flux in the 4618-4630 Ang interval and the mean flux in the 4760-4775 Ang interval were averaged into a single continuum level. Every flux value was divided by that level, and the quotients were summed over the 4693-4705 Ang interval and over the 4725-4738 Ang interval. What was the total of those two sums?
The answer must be 10.1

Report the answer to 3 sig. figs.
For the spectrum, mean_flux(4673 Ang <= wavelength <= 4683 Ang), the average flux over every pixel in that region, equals 16.6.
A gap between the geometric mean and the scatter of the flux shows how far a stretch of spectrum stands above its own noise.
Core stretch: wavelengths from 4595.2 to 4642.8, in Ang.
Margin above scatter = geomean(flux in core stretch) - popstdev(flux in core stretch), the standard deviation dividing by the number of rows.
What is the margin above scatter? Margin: 17.0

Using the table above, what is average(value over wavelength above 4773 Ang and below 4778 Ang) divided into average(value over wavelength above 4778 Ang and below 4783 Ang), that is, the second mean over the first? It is 1.02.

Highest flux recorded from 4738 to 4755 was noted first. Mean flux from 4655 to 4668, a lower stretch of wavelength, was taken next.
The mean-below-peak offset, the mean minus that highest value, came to -1.3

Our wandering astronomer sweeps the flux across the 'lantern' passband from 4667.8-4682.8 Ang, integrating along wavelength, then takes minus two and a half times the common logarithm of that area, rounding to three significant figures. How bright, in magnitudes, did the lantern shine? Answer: -6.00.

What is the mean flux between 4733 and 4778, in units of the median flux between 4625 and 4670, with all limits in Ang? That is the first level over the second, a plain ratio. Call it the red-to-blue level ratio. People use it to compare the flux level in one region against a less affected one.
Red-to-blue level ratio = 1.00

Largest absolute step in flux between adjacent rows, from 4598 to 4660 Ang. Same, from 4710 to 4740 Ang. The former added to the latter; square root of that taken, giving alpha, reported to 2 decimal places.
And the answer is 1.47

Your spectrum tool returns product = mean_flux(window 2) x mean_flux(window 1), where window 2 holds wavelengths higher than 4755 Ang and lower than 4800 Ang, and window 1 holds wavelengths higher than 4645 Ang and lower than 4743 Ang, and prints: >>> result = 299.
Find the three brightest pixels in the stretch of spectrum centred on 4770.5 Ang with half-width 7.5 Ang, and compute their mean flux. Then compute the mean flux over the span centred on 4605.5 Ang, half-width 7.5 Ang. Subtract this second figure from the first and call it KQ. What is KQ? -0.4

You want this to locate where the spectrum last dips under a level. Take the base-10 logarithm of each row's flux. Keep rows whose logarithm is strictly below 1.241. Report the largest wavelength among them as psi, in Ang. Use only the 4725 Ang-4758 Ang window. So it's 4751.5 Ang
